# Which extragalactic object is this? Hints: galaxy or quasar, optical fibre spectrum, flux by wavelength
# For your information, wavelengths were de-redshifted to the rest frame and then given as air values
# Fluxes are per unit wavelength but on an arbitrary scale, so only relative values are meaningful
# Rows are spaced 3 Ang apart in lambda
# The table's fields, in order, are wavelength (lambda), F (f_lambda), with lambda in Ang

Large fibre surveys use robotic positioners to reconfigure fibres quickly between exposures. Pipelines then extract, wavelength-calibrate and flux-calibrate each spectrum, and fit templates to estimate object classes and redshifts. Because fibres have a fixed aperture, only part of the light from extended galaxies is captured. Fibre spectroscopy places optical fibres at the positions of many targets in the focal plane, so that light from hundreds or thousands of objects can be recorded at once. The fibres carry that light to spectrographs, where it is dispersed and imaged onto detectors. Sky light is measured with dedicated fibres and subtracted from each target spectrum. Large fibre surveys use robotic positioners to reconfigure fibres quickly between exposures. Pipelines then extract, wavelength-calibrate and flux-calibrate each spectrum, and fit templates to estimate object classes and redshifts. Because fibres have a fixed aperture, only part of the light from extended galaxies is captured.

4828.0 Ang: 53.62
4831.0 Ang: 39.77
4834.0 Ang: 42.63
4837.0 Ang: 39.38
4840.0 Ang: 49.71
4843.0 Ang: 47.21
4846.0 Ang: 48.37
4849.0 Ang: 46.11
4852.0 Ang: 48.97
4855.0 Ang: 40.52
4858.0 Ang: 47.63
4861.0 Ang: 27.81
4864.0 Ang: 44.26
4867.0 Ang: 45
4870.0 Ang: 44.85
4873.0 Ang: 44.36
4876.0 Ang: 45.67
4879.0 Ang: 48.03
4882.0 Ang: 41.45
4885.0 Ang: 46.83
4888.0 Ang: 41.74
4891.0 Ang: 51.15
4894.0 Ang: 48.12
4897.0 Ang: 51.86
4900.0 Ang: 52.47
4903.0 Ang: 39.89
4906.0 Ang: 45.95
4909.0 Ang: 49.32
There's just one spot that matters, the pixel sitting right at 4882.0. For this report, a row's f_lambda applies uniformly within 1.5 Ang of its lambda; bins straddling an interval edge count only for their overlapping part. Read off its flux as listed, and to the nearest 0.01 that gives 41.45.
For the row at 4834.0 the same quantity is 42.63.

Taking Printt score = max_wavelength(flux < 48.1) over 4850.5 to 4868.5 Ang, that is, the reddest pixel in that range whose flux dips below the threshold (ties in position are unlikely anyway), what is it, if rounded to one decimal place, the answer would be 4867.0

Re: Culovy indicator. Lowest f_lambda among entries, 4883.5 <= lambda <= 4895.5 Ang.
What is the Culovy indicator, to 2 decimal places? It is 41.74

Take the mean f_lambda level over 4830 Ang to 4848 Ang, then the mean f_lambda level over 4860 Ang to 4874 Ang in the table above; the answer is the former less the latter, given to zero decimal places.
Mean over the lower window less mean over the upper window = 3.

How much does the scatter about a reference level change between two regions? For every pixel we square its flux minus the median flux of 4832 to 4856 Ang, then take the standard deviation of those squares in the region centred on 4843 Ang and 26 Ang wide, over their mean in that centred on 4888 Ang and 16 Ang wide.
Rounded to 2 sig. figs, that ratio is 1.4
